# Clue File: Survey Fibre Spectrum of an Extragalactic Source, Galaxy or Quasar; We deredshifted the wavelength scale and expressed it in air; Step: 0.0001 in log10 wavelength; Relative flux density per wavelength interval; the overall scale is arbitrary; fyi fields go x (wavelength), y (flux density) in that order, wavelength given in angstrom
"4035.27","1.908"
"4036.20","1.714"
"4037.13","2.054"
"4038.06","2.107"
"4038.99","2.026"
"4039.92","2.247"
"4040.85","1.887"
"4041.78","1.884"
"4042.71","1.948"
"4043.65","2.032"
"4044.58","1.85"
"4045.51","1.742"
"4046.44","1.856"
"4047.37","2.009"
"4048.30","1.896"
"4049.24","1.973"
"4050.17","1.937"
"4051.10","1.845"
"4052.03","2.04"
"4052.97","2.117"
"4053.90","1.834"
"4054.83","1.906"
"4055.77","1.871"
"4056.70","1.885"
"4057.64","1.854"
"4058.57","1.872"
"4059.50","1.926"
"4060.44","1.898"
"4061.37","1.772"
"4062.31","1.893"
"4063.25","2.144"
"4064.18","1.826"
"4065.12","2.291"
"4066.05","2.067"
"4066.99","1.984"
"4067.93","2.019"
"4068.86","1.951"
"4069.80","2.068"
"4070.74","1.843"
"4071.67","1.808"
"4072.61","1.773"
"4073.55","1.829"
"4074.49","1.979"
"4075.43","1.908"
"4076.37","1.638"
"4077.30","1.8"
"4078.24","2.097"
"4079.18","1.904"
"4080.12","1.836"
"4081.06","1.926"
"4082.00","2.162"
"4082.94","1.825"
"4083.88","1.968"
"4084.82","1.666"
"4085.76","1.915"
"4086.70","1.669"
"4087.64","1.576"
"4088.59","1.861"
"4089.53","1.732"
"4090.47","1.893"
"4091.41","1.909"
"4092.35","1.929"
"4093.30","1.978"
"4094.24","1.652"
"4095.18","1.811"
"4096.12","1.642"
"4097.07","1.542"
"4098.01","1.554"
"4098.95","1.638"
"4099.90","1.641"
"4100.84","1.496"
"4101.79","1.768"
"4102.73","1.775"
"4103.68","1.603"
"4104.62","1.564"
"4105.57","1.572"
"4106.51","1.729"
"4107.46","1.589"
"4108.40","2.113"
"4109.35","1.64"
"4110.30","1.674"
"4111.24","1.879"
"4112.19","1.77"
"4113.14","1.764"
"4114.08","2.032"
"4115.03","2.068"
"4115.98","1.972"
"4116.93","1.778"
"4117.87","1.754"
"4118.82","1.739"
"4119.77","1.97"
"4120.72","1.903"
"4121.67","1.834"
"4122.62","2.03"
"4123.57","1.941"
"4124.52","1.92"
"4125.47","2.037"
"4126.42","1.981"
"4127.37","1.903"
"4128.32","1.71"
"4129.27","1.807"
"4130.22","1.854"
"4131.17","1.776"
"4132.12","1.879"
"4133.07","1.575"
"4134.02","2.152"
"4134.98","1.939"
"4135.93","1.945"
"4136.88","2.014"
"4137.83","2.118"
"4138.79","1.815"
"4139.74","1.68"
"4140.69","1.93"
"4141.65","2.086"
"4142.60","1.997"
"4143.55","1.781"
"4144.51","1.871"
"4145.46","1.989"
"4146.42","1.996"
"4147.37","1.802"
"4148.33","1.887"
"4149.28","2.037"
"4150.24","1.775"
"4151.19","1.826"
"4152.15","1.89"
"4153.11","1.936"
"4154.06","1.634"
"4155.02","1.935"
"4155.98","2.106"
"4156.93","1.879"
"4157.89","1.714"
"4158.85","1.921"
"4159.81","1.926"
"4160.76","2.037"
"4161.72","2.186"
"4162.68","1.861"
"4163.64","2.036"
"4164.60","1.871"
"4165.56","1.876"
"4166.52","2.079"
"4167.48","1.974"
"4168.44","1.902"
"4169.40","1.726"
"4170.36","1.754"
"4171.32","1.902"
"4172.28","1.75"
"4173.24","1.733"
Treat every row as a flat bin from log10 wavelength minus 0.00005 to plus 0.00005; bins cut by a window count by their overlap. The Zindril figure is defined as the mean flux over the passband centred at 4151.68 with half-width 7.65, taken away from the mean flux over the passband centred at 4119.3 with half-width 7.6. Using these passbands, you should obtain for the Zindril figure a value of 0.02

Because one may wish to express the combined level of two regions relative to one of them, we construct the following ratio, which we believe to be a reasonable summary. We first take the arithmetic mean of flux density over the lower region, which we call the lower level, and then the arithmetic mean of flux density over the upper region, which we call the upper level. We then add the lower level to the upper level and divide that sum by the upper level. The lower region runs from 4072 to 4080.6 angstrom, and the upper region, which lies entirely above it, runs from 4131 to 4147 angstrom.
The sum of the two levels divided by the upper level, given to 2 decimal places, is 1.97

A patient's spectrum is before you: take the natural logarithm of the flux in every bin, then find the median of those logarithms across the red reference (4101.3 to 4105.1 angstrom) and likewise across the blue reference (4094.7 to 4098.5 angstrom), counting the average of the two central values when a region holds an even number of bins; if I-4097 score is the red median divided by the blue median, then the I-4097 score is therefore 1.11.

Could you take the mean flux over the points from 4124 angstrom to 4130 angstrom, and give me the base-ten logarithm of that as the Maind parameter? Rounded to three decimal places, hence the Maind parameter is 0.277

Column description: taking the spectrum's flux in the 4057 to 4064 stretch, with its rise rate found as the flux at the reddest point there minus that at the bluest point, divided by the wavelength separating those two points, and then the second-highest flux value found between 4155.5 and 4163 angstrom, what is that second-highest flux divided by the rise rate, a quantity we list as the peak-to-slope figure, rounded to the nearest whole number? 41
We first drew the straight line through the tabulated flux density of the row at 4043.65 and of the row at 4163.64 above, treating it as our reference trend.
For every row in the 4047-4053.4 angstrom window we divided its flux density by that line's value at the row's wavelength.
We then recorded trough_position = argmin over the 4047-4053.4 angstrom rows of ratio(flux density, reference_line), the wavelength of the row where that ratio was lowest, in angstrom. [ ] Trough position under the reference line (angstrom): 4051.10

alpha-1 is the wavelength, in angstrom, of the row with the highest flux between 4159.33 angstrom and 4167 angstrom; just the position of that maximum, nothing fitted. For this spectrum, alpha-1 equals 4161.72 angstrom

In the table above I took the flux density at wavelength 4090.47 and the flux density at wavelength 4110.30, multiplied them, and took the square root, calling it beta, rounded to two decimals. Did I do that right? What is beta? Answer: 1.78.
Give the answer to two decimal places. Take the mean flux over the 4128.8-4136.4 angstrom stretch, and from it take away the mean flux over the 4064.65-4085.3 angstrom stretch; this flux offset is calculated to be -0.06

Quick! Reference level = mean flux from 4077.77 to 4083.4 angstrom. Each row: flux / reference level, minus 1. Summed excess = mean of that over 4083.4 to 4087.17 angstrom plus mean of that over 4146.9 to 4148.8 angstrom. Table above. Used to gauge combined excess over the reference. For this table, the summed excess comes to -0.14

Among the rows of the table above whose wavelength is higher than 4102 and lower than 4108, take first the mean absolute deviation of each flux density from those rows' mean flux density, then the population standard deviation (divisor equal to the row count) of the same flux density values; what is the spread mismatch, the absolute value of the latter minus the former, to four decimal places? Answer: 0.0066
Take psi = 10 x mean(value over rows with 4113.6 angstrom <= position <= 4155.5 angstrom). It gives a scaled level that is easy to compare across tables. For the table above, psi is 18.98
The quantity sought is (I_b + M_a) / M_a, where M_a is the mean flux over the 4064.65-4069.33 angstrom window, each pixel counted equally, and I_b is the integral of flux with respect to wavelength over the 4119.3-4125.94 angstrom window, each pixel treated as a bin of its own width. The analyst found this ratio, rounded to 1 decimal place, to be 7.3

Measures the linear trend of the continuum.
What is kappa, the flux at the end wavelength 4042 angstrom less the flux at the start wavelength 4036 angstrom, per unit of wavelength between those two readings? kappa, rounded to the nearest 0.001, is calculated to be 0.030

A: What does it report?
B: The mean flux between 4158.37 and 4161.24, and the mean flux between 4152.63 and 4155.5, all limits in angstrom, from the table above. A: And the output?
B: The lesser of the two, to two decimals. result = 1.83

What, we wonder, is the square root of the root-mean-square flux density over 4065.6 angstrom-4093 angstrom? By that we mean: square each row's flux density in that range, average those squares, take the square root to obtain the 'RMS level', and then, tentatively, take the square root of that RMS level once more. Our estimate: 1.37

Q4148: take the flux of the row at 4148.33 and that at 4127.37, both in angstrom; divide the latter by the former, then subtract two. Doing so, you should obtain -0.99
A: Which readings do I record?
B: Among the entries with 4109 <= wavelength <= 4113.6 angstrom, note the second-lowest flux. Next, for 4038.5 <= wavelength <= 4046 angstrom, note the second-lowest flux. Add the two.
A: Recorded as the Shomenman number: 3.52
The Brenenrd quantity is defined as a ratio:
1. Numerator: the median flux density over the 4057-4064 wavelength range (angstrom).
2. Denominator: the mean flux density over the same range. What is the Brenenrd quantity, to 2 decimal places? 0.99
